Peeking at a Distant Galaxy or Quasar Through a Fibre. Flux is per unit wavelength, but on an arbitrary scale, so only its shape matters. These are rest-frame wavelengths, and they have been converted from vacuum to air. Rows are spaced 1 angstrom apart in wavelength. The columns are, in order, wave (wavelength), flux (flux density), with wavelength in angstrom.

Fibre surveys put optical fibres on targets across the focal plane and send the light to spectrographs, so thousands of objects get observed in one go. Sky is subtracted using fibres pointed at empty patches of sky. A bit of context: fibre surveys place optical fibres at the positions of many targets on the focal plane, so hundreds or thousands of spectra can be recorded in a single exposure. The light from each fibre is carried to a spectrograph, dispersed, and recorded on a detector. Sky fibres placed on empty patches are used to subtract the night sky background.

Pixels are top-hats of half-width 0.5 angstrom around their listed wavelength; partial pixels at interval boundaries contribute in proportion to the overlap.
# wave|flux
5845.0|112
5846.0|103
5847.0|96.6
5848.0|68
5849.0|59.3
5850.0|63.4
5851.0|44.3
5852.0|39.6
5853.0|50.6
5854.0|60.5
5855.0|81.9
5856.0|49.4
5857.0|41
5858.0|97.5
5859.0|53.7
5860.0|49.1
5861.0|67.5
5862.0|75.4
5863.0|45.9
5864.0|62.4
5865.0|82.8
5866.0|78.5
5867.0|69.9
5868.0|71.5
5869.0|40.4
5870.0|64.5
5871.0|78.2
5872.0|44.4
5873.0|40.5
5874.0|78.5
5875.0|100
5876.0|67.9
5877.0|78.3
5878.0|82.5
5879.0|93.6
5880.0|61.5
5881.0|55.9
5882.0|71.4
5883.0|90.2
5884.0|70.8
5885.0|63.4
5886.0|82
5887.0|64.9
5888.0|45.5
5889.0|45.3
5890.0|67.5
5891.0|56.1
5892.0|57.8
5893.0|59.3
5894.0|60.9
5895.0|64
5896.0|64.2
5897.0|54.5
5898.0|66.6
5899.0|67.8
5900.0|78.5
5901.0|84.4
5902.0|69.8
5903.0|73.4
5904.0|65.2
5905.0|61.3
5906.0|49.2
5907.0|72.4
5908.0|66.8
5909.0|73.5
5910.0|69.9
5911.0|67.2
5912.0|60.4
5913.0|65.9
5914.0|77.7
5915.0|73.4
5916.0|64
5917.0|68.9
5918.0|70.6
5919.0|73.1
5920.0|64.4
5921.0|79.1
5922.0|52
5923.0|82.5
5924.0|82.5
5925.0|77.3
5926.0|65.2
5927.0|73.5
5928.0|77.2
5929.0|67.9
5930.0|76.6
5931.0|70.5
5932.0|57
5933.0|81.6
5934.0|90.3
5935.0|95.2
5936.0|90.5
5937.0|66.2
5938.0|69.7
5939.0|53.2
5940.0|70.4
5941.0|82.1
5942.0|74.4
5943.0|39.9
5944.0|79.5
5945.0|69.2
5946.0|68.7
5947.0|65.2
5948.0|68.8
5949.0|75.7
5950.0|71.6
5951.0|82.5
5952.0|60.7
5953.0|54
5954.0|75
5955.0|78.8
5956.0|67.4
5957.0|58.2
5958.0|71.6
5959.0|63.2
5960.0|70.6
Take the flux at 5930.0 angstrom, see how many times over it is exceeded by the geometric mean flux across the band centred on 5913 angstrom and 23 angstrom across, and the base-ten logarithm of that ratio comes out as -0.050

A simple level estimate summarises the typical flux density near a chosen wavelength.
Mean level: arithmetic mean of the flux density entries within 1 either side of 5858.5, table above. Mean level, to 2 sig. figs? 76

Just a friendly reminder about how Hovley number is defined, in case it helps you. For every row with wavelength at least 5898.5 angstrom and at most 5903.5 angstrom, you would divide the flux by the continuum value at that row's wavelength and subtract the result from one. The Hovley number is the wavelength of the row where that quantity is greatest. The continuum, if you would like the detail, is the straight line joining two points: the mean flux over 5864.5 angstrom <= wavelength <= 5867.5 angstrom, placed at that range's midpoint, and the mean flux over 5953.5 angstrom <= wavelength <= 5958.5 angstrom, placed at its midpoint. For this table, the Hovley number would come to 5899.0 angstrom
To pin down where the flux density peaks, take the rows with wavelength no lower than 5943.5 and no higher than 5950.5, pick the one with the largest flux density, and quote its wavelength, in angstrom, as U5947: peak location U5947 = 5944.0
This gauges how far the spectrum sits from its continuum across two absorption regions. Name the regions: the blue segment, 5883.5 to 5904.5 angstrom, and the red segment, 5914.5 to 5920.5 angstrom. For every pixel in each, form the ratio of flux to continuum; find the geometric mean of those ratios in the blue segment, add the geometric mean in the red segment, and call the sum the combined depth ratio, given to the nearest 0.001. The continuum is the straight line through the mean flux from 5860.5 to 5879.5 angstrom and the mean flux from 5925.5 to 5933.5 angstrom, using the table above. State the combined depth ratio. 1.885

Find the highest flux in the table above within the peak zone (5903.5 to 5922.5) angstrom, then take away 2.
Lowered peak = 77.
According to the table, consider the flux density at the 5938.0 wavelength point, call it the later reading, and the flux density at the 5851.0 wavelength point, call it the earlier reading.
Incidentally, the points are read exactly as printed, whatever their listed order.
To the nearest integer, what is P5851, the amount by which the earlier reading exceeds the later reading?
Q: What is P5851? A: -25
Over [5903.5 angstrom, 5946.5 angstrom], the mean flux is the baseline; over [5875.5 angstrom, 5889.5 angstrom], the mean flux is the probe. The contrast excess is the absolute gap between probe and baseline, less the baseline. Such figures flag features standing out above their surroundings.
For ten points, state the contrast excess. -69.5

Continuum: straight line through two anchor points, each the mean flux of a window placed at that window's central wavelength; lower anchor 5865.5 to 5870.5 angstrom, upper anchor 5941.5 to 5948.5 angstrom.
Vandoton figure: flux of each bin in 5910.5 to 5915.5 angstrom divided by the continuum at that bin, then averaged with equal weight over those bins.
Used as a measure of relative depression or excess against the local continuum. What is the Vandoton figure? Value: 1.05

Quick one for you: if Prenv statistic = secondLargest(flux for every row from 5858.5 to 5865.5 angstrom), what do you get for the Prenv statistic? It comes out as 75.4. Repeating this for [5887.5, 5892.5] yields 57.8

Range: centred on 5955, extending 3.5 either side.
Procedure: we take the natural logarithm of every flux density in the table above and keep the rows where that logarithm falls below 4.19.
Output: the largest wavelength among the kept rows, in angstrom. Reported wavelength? 5957.0 angstrom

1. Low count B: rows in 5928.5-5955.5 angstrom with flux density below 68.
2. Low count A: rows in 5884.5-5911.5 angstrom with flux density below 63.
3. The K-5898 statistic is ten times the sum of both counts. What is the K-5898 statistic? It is 170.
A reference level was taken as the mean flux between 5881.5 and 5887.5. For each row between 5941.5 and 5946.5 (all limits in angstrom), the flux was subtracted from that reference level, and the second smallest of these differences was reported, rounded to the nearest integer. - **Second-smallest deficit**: -1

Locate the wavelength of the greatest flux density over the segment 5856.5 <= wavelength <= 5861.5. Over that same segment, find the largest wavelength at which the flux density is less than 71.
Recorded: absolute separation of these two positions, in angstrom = 3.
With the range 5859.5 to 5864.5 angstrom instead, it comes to 2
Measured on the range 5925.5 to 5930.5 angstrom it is 1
